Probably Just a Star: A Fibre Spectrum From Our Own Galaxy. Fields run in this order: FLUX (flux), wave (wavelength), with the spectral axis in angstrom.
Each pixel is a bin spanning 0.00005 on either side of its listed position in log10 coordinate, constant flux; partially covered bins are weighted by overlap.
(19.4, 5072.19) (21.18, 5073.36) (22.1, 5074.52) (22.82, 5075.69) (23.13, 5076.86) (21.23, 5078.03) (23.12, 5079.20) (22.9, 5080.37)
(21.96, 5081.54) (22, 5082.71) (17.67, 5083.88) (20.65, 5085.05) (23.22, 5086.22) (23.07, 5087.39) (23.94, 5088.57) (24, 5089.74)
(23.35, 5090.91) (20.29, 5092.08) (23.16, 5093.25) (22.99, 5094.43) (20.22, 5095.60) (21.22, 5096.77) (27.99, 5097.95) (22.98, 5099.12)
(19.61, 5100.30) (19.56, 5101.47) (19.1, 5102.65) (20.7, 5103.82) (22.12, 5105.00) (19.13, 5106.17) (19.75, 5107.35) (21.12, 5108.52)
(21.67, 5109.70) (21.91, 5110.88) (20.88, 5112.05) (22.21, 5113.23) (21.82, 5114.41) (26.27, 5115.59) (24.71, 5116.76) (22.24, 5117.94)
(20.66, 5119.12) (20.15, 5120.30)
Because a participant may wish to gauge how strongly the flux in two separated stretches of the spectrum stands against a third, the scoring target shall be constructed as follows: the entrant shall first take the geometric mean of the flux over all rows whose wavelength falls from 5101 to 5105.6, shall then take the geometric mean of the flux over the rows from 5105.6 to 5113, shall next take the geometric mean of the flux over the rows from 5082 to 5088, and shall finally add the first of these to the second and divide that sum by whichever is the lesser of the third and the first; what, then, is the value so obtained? 2.02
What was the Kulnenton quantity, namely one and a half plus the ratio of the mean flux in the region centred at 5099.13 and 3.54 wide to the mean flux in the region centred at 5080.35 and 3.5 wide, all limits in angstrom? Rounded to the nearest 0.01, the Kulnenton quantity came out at 2.54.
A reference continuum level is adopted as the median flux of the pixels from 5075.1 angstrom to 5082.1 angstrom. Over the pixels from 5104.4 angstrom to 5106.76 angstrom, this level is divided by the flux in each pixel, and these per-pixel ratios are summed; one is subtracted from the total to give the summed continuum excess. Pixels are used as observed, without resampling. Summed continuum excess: 1.23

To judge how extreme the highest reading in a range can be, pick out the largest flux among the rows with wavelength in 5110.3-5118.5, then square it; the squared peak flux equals 690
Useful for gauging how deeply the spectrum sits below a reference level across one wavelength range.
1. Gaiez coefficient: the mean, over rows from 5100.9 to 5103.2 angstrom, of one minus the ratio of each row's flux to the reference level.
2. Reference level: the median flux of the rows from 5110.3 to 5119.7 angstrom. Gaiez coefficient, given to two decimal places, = 0.12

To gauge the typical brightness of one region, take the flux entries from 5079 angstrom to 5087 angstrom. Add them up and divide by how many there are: 21.6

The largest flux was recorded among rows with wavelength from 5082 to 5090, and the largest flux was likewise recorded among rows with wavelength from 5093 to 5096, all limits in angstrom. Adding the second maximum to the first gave 47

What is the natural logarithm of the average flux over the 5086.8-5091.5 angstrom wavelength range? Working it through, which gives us 3.16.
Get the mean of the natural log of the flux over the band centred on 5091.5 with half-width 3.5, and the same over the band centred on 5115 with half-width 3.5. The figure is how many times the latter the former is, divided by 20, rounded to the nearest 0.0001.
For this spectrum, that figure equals 0.0500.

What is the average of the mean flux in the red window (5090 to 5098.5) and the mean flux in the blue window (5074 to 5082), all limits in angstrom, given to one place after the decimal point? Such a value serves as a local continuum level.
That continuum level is 22.6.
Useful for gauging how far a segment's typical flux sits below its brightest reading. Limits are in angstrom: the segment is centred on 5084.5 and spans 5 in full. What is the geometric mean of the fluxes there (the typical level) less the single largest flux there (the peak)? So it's -2.4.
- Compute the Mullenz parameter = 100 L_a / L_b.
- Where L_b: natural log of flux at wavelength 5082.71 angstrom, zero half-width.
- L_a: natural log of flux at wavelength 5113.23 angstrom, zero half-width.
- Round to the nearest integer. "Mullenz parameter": 100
